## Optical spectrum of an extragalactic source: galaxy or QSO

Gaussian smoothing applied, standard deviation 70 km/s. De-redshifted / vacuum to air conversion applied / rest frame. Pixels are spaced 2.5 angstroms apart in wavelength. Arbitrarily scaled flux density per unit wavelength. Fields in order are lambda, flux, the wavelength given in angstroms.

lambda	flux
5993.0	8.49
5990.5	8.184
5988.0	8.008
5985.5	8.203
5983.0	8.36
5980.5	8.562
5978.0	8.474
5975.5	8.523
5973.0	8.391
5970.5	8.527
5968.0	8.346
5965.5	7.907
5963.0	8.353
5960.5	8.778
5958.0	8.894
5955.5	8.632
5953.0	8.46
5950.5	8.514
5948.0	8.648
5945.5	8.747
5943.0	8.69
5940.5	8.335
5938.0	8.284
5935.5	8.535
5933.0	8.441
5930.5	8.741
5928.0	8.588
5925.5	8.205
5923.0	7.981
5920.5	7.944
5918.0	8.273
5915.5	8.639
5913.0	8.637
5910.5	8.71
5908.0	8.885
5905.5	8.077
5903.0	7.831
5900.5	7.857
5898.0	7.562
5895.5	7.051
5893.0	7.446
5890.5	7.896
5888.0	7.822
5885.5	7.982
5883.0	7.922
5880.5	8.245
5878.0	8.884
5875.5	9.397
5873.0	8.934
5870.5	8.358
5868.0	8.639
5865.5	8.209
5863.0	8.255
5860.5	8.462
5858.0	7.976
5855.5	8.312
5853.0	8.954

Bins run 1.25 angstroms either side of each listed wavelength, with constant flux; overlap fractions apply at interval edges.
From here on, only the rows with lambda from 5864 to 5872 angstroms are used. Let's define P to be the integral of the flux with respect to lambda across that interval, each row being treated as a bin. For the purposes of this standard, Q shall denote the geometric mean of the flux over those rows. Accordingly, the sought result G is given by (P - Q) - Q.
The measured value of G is 50.5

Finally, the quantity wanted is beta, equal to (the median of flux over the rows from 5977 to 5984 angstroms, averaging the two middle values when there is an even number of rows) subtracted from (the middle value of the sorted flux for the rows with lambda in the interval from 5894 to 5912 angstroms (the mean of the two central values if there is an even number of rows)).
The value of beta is -0.6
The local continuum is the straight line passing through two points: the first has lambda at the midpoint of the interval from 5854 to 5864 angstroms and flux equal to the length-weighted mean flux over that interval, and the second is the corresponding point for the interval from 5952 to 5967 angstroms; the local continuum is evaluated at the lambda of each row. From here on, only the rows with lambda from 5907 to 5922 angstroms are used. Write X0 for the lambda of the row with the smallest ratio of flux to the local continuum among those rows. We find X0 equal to 5920.5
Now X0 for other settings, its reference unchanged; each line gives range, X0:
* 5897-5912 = 5898.0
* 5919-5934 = 5920.5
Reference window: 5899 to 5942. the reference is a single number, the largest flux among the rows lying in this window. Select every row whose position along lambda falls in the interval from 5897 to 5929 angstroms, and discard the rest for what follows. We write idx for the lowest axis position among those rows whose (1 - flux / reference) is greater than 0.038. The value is 5898.0 angstroms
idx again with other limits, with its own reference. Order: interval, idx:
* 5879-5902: 5880.5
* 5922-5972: 5923.0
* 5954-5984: 5963.0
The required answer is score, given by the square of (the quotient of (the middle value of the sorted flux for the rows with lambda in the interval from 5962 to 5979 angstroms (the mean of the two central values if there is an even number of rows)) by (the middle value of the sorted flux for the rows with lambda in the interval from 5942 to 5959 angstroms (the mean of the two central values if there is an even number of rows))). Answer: 0.94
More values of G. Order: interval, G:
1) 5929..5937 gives 51.4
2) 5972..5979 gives 42.3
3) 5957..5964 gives 43.4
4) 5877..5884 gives 41.7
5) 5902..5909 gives 41.3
